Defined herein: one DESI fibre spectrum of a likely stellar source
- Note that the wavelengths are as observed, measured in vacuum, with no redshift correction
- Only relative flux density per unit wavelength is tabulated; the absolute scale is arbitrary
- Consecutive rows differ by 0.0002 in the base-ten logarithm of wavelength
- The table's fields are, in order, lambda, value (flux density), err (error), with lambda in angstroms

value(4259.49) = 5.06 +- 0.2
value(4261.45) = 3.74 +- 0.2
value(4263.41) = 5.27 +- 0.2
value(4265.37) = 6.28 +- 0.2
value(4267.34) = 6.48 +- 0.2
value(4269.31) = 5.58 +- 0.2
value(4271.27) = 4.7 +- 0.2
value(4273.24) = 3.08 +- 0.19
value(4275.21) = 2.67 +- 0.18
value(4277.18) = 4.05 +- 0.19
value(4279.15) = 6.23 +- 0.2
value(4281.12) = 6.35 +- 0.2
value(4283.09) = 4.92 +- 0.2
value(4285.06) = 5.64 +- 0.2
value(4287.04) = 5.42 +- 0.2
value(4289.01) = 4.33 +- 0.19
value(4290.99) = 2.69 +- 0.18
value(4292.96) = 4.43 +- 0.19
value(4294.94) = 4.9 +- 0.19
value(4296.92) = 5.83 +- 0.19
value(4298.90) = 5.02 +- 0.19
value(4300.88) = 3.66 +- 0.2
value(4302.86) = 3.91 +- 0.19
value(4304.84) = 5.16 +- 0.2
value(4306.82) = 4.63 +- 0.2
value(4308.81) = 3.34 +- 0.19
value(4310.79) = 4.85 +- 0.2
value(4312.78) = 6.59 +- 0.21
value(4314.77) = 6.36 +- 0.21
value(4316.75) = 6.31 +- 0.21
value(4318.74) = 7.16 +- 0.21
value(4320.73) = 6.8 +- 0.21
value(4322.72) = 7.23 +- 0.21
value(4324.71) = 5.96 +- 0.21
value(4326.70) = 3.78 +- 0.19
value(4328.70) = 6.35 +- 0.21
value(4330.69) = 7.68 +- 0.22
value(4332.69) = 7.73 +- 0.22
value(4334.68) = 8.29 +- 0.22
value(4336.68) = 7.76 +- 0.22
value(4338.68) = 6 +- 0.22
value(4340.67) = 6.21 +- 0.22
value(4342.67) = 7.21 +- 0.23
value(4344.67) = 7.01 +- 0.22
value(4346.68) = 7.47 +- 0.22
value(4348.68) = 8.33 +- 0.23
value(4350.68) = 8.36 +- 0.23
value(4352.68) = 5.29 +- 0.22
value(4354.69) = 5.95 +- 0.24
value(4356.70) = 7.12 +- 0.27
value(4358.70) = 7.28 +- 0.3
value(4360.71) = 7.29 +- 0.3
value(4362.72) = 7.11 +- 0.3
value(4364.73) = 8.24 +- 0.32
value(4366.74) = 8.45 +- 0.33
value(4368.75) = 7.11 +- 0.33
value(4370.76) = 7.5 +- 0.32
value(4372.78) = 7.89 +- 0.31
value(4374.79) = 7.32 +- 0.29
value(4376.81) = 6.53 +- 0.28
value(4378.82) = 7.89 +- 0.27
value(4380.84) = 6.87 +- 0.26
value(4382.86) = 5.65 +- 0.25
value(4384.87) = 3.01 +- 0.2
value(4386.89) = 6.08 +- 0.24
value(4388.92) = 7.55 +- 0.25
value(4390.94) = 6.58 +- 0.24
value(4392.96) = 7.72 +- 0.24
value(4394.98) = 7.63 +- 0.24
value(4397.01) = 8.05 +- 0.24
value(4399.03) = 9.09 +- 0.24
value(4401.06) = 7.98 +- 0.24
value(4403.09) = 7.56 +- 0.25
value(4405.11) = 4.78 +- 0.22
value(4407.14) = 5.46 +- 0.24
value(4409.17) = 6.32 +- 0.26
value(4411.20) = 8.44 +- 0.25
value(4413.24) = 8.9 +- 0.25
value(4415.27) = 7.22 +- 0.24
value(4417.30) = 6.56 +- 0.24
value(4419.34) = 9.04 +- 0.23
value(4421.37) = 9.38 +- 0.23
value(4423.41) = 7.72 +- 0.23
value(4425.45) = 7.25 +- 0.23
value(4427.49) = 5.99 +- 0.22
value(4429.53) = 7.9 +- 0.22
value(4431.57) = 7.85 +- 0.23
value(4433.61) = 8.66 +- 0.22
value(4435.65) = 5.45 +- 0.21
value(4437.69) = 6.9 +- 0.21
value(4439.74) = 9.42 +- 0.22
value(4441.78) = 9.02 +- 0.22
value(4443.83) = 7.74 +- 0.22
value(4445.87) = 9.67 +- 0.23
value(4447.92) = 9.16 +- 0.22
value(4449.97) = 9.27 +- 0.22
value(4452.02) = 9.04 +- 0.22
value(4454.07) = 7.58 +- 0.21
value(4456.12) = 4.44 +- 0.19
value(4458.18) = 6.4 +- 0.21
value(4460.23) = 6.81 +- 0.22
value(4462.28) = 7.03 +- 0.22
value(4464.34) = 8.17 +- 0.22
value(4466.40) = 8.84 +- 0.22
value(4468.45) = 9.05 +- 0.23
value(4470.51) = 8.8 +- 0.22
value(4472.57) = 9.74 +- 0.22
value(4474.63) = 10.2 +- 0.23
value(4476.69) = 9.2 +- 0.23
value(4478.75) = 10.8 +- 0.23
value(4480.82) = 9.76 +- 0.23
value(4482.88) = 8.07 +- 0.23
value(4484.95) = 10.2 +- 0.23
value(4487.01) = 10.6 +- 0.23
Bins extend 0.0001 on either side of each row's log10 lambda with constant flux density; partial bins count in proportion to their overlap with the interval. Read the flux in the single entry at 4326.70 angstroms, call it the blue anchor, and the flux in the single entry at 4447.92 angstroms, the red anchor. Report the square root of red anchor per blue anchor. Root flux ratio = 1.56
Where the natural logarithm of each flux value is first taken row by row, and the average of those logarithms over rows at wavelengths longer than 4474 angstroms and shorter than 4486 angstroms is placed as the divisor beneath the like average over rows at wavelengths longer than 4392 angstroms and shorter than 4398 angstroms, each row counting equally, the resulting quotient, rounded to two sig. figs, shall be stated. 0.91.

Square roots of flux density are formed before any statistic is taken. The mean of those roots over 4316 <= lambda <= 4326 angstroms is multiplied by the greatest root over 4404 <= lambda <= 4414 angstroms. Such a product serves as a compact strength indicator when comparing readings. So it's 7.7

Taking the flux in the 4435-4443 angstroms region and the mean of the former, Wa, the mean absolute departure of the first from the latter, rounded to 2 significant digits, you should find 1.5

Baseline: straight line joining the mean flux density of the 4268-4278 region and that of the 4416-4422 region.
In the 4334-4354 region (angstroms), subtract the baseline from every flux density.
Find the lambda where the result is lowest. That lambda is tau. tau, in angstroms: 4352.68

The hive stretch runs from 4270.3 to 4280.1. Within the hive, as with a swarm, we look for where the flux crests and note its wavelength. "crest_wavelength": 4279.15 angstroms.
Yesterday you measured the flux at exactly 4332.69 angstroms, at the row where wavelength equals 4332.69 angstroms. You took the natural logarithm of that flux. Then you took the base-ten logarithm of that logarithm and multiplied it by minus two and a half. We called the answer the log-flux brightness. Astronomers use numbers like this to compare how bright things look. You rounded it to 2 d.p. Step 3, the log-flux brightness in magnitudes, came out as -0.78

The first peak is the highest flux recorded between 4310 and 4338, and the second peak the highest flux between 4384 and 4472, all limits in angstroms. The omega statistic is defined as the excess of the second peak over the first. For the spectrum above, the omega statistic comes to 1.4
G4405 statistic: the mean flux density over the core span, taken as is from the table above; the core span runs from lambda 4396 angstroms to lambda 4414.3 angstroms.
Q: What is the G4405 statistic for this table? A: 7.40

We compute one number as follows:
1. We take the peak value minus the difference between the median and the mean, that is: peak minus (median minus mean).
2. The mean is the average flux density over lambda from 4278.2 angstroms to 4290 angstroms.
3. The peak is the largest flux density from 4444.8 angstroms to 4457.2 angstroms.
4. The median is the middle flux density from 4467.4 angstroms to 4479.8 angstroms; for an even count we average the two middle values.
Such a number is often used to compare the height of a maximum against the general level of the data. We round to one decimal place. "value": 5.7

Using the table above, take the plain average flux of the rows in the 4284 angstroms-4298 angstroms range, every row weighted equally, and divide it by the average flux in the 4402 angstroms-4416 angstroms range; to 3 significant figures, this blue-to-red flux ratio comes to 0.683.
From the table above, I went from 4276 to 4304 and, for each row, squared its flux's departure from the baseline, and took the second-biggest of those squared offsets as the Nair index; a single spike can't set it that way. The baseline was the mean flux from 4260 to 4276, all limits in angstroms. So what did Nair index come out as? 3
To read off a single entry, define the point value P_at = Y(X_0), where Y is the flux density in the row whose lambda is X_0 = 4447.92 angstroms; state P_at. 9.16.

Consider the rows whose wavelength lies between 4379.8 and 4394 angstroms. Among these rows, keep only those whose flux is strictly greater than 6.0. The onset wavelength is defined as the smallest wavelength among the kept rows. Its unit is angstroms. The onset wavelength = 4380.84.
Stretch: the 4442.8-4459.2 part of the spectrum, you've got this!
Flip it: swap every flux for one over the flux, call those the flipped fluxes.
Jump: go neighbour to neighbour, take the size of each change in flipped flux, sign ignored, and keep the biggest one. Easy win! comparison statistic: 0.09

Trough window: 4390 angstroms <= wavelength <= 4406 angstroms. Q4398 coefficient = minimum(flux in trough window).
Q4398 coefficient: 4.78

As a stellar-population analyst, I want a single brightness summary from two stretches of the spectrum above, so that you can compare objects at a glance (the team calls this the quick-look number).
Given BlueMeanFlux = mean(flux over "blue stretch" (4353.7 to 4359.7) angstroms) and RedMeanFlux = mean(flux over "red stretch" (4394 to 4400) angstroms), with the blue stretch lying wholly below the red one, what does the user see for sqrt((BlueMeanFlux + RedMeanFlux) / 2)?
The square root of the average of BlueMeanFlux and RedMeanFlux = 2.74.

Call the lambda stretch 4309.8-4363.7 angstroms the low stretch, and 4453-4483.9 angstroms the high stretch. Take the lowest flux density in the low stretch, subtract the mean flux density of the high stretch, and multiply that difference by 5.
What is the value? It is -23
